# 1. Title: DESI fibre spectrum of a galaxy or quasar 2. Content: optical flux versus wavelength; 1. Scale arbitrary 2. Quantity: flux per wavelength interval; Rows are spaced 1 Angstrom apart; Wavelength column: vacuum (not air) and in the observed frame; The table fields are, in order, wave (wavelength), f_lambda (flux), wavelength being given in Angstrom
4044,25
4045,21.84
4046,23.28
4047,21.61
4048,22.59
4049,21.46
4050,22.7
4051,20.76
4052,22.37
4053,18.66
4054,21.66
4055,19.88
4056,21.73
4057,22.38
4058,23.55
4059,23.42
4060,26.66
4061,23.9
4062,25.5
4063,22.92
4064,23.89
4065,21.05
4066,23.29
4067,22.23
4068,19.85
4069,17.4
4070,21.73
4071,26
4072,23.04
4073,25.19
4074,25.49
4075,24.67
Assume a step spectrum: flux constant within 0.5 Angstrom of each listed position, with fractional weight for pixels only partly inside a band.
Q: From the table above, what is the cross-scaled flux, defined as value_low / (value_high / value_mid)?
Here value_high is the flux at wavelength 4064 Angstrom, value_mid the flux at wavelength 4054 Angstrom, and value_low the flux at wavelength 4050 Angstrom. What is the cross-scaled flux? 21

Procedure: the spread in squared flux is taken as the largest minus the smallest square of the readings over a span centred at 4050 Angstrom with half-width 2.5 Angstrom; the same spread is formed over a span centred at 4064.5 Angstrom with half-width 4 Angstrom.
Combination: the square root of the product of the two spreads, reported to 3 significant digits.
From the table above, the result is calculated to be 147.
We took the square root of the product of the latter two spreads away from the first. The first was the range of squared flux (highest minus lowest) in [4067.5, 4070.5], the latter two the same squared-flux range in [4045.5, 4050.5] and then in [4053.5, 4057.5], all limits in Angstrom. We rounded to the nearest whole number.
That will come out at 77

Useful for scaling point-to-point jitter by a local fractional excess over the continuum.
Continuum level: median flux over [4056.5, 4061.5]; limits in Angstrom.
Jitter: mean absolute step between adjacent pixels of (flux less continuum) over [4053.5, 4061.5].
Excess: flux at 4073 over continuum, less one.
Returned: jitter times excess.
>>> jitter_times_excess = 0.12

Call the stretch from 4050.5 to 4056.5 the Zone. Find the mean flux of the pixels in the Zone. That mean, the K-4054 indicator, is 20.8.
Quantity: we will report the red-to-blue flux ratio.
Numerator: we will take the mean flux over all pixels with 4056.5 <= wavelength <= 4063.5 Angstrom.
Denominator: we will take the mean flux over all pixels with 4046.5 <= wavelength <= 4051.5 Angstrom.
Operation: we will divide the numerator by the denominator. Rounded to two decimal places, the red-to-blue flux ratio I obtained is 1.10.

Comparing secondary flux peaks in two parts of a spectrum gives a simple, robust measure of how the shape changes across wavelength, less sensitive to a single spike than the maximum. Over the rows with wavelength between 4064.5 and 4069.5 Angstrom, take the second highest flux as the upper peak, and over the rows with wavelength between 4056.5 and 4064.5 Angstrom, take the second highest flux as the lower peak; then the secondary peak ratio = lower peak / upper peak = 1.15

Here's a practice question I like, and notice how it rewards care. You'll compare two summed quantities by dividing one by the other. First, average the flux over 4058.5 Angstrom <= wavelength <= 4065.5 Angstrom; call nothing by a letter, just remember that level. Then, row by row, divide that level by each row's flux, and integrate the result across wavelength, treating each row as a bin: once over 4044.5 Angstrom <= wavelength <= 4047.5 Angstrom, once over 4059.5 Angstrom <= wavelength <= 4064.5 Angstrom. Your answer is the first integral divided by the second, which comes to 0.7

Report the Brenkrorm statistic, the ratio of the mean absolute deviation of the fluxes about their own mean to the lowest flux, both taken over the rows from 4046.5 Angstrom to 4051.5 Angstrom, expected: 0.032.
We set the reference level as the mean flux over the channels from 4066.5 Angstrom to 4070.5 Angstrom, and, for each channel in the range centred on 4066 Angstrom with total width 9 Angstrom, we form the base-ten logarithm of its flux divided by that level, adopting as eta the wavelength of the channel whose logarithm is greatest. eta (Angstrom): 4062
